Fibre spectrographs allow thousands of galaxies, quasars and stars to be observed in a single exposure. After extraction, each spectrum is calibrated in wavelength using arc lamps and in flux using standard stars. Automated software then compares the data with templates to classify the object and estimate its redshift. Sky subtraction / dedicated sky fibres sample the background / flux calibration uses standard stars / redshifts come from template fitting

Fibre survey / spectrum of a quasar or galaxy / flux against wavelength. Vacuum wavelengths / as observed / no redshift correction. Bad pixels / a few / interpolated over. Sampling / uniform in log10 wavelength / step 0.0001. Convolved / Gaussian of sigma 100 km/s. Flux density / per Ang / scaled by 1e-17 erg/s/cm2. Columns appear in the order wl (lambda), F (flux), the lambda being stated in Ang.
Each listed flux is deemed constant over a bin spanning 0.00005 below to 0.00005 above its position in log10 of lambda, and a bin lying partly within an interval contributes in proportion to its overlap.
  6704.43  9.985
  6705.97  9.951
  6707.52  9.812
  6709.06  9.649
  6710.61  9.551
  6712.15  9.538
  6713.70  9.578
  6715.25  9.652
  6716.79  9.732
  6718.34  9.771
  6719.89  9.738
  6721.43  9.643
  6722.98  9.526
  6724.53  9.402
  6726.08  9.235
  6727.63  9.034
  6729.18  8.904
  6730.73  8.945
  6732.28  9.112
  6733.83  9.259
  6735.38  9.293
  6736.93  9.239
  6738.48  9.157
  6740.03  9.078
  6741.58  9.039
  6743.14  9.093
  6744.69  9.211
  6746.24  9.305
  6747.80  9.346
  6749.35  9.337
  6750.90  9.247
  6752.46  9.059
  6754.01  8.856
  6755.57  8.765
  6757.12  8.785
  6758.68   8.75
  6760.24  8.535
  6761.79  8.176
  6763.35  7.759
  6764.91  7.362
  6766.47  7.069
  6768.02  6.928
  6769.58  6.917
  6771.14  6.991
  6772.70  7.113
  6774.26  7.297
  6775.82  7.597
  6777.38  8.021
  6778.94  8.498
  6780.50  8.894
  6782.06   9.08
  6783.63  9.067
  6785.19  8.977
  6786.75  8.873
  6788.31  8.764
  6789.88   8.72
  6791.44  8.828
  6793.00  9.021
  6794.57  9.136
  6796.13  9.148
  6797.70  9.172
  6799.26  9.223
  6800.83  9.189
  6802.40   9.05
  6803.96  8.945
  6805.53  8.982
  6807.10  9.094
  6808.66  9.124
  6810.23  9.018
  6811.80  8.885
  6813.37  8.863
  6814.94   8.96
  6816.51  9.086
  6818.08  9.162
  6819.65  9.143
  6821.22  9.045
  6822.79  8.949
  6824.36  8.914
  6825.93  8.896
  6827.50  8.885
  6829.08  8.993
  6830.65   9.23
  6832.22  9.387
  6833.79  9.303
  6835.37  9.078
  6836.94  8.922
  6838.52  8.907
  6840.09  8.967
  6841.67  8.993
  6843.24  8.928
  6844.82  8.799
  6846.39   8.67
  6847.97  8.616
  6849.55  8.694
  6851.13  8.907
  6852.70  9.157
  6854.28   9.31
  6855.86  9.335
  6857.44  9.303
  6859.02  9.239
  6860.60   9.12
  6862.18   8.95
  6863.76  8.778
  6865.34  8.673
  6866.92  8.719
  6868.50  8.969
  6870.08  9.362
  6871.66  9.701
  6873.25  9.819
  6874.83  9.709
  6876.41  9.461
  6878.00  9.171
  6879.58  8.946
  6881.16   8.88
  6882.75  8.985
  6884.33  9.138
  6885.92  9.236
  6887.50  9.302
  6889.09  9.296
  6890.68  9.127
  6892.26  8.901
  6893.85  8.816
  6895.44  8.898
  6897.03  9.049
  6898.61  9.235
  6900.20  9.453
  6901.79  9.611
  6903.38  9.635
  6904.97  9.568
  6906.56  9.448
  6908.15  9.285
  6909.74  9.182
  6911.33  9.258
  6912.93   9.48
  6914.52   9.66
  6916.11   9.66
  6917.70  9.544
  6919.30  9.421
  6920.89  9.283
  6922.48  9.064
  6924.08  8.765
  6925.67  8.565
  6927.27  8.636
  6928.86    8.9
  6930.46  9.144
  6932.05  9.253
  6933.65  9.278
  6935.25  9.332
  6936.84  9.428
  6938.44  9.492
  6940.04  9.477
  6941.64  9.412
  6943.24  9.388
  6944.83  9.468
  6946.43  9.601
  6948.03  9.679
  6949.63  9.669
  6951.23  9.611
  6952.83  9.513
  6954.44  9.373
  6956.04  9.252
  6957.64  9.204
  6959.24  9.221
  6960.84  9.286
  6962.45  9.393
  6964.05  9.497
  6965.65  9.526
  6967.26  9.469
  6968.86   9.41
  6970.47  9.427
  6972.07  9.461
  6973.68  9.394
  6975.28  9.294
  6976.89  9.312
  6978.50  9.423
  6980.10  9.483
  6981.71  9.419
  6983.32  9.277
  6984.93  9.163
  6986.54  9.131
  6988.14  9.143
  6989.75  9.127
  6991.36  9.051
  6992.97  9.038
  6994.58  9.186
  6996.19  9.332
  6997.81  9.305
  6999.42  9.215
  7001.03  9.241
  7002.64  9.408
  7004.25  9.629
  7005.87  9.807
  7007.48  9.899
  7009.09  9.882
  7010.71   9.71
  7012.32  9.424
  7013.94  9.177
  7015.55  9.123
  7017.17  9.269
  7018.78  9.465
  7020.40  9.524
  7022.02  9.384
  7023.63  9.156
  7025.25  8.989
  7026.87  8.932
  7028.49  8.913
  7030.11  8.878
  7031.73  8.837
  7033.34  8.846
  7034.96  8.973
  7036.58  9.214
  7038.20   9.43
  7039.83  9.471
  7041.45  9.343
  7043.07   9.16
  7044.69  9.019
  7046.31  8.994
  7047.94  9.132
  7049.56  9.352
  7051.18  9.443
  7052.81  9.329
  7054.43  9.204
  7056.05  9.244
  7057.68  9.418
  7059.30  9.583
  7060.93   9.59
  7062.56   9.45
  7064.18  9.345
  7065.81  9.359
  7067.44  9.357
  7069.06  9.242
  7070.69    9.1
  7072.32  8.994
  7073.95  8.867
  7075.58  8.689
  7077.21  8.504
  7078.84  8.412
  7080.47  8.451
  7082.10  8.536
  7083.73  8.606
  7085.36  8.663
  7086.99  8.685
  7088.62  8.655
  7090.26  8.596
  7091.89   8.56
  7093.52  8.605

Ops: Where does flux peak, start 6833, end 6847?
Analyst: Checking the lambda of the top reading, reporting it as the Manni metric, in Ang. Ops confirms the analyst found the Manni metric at 6833.79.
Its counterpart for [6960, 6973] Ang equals 6965.65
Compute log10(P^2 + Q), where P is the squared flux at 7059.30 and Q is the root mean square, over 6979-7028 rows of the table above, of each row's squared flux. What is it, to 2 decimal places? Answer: 3.93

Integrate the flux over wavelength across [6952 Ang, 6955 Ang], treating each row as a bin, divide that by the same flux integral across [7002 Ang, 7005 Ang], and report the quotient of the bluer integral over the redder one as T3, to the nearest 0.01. 0.99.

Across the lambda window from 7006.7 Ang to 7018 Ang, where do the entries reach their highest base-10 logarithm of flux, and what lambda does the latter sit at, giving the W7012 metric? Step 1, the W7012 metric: 7007.48 Ang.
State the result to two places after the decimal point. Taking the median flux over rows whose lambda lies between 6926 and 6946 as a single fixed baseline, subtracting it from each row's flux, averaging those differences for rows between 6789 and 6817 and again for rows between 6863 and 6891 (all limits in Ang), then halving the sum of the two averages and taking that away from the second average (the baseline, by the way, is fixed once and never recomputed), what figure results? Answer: 0.08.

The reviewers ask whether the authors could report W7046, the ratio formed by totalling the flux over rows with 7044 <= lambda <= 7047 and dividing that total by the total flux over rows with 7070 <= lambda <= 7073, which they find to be 1.0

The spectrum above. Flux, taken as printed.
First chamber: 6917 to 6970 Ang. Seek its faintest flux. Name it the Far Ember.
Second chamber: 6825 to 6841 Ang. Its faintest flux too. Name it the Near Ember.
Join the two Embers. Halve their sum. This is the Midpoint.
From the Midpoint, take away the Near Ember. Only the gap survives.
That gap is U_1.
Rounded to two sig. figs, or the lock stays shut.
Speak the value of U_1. -0.16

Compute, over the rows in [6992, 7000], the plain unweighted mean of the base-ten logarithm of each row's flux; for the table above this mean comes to 0.964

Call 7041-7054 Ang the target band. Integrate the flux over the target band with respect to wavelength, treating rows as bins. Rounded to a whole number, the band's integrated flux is 120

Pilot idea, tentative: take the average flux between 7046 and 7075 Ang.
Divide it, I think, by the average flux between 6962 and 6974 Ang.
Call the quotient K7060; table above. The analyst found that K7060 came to 0.98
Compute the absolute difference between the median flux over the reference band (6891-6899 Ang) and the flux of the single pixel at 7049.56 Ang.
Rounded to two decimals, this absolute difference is 0.45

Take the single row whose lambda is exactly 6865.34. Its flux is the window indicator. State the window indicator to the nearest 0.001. 8.673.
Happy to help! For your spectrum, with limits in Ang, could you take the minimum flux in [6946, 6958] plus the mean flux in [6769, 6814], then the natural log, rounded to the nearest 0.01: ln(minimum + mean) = 2.88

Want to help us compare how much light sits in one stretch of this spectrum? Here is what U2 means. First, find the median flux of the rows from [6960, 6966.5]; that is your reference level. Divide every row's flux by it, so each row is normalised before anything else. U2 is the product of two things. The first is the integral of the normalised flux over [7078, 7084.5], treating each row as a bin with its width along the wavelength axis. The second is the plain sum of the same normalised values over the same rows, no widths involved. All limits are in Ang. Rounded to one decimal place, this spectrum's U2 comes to 21.1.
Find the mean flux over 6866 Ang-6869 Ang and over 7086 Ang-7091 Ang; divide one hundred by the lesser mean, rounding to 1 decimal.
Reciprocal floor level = 11.6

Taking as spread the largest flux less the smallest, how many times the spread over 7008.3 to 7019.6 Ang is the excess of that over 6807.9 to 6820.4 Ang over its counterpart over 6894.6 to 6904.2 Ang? -0.6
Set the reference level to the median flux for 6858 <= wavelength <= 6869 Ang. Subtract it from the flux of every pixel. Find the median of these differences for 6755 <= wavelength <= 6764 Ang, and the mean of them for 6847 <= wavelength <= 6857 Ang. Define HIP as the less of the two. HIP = -0.31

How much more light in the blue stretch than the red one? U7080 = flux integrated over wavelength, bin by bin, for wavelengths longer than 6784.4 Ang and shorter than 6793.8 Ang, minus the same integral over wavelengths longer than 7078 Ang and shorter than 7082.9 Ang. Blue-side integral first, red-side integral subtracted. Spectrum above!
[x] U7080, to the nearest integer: 42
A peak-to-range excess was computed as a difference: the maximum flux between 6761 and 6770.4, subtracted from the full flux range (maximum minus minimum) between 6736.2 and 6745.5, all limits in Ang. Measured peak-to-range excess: -8.0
